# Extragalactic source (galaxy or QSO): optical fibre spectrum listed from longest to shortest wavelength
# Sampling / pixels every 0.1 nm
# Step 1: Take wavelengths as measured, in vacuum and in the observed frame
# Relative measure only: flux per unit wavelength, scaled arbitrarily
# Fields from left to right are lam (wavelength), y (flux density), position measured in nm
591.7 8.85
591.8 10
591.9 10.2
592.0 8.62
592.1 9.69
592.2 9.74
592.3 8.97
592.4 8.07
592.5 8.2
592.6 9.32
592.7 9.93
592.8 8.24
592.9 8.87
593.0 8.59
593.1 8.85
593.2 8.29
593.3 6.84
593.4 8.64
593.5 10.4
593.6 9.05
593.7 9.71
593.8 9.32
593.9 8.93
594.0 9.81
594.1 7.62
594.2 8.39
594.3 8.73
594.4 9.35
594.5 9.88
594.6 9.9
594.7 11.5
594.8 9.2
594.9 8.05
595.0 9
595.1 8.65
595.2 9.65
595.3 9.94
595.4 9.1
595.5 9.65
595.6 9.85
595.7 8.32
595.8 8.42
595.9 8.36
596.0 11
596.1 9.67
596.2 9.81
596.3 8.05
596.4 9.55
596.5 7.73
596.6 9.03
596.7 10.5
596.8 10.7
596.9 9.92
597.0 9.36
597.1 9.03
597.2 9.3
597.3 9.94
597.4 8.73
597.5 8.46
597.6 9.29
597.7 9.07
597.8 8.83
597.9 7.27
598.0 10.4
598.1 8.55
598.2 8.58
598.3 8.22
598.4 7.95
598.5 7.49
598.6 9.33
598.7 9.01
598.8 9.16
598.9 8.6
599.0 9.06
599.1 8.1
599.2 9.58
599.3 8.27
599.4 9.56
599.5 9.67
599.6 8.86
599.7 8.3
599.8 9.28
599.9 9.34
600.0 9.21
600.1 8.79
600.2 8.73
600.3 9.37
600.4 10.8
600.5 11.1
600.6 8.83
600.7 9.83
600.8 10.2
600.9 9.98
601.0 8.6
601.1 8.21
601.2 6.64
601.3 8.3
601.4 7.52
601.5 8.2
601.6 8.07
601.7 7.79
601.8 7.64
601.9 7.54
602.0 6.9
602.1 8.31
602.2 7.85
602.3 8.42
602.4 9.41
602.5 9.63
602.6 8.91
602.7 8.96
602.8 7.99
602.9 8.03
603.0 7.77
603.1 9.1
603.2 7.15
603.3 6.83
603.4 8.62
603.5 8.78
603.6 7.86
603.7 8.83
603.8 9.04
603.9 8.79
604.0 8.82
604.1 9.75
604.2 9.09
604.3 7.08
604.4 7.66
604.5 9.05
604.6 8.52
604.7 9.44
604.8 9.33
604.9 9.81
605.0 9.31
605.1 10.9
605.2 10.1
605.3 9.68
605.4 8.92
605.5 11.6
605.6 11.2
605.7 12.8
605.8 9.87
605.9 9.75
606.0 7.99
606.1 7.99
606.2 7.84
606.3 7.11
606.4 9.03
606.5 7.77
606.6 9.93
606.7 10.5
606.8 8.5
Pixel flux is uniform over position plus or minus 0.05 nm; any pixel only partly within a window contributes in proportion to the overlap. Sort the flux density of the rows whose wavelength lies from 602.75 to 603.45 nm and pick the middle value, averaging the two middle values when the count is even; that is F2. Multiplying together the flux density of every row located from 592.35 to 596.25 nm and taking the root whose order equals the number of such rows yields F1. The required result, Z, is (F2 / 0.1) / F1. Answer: 8.8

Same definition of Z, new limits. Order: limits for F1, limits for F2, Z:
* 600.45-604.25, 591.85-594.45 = 10.5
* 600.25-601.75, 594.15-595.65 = 10.6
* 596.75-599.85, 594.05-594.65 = 10.1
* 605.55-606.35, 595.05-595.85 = 10.2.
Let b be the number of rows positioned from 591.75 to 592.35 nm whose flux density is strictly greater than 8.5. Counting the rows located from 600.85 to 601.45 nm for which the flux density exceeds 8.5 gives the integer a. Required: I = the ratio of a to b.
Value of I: 0.3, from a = 2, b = 6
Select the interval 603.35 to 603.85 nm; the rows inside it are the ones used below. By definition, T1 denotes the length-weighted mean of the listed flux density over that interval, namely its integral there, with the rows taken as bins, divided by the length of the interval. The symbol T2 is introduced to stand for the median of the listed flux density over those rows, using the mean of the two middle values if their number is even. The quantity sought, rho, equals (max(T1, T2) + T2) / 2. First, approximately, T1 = 8.63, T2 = 8.8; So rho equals 8.8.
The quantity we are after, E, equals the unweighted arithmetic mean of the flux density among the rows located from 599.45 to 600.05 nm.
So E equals 9.11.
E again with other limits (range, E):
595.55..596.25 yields 9.35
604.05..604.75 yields 8.66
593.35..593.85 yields 9.42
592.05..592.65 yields 9.00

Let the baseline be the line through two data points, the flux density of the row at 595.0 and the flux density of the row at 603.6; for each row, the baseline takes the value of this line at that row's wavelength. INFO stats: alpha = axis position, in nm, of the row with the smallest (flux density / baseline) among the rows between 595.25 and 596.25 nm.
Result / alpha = 595.7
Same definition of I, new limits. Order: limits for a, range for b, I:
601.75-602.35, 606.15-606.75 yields 0.0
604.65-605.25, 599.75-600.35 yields 1.0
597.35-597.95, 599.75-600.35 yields 0.7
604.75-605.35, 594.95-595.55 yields 1.0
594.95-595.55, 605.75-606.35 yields 3.0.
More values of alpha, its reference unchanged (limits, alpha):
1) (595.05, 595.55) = 595.1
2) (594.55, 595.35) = 594.9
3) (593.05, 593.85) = 593.3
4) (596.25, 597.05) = 596.5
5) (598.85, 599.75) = 599.1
